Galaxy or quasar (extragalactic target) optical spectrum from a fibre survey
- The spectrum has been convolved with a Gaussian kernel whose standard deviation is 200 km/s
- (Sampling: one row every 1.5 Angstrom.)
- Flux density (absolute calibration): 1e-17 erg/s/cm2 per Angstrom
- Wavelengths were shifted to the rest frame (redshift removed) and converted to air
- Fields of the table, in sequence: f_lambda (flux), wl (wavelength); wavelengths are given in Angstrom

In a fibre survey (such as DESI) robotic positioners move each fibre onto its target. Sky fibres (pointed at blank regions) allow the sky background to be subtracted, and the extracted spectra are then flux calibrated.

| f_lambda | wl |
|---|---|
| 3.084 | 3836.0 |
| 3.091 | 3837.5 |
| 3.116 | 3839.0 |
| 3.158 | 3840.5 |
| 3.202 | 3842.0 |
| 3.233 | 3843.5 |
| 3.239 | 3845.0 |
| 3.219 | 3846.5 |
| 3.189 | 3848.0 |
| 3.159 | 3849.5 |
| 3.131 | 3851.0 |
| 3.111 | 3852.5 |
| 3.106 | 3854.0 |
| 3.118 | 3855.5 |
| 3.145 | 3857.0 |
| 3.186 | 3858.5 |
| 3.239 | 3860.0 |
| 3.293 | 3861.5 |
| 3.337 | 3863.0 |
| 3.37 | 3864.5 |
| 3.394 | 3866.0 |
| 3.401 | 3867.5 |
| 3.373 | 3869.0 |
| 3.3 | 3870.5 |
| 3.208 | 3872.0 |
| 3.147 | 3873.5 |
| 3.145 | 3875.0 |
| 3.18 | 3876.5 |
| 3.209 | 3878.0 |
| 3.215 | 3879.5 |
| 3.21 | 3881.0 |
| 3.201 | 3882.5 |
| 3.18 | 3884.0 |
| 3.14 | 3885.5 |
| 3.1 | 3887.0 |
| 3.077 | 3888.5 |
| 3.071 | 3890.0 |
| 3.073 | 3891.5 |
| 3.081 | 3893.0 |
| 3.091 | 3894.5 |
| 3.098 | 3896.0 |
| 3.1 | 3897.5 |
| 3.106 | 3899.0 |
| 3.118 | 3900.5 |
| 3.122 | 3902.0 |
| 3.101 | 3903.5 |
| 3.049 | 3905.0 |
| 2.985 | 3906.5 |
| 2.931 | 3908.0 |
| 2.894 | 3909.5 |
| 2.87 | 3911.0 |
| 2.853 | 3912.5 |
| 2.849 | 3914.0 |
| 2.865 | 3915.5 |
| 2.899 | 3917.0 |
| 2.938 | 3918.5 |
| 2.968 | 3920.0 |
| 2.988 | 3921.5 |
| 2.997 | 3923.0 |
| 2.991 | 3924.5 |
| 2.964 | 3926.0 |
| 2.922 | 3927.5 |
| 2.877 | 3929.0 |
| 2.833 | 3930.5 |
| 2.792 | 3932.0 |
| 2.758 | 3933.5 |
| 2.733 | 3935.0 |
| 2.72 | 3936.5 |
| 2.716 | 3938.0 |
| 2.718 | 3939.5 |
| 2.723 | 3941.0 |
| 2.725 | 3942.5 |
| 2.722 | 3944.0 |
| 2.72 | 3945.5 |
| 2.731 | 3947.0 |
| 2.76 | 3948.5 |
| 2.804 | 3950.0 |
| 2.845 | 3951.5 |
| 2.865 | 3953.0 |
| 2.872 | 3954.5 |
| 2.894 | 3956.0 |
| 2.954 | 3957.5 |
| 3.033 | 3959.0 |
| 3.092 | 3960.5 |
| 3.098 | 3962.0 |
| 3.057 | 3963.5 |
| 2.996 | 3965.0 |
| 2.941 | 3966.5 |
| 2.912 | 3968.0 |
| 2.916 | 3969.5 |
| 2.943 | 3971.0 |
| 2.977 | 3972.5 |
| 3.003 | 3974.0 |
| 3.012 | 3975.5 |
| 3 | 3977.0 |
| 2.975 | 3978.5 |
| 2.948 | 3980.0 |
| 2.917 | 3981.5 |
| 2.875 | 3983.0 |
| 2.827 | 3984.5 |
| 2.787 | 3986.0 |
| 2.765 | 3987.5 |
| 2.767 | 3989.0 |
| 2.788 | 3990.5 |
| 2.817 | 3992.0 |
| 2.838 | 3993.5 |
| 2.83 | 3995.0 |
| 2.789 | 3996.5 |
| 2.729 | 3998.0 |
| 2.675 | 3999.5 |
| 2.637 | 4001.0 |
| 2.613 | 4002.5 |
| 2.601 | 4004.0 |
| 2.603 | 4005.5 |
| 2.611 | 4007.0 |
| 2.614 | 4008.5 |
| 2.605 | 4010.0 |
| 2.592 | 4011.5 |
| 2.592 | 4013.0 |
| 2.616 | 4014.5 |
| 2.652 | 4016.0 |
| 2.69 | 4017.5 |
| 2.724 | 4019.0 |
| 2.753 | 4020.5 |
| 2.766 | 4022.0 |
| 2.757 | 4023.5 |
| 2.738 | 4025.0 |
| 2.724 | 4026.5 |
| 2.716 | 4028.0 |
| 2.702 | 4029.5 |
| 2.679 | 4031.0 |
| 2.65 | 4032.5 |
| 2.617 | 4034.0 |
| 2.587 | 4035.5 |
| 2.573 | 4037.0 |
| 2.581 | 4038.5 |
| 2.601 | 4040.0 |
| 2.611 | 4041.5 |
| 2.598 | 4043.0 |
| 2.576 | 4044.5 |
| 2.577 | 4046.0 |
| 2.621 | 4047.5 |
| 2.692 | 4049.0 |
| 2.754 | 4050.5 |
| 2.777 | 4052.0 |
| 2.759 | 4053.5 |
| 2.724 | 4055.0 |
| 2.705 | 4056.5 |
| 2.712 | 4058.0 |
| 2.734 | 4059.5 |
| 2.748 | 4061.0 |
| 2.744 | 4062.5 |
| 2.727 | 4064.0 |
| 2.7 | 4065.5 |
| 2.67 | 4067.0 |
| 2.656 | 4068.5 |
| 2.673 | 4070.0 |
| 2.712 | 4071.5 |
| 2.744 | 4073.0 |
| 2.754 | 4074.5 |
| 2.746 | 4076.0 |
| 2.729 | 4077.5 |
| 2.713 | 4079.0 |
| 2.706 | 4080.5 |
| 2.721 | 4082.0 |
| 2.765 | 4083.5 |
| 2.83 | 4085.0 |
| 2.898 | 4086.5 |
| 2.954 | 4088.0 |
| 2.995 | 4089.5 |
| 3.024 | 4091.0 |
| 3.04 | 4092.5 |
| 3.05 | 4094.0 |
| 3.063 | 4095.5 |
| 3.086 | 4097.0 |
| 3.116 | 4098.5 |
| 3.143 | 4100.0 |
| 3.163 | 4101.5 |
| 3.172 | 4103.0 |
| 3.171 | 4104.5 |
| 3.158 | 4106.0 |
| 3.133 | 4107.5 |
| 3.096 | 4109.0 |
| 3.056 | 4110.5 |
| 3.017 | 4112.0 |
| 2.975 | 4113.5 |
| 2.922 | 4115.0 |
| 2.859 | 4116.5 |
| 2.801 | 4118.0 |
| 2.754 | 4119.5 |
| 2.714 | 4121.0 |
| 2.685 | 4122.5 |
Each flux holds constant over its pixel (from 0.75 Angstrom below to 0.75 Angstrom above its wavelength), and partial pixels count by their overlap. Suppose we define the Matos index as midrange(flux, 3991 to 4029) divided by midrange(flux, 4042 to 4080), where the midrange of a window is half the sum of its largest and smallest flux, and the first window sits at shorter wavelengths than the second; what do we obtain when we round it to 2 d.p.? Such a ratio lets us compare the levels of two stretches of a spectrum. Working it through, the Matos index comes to 1.01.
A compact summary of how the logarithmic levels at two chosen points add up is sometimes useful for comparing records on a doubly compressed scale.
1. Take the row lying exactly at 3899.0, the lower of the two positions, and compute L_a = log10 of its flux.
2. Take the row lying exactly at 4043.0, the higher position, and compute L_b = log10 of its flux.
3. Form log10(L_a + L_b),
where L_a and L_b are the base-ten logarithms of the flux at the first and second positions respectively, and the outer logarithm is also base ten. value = -0.042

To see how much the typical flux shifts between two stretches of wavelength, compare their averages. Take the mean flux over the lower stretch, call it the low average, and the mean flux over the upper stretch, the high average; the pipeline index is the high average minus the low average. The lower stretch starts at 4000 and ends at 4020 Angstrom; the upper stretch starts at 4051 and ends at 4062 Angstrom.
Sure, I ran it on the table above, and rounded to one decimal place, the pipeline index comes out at 0.1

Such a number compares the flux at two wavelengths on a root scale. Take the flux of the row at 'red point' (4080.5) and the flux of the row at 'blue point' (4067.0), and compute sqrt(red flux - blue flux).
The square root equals 0.19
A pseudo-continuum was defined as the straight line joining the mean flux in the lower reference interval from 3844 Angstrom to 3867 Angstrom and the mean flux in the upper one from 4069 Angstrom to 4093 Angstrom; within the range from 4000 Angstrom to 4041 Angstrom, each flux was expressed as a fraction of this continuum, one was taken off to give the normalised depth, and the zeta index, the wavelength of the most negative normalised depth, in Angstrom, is 4004.0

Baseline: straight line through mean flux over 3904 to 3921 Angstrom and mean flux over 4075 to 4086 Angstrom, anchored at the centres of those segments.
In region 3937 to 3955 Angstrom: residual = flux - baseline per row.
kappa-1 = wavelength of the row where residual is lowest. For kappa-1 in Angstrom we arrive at 3938.0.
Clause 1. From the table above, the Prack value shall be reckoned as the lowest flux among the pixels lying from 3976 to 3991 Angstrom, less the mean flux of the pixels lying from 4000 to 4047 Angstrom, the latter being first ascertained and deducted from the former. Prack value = 0.12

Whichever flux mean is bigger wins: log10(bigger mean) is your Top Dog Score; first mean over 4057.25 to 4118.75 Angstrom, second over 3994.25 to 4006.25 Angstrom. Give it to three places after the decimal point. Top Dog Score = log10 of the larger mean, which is 0.462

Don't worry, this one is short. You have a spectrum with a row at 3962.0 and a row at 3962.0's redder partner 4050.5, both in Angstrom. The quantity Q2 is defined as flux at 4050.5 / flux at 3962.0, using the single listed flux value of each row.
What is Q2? 0.89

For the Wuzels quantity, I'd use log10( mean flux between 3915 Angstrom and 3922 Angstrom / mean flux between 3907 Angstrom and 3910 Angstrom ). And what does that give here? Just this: 0.00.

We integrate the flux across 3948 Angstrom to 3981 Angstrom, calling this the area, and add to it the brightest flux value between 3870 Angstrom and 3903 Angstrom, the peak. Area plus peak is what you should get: 101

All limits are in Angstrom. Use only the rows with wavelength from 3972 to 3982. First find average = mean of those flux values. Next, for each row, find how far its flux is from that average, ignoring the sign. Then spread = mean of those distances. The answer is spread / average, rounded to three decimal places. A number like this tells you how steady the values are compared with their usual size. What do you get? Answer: 0.008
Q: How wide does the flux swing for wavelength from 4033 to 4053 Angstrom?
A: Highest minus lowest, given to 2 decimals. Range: 0.20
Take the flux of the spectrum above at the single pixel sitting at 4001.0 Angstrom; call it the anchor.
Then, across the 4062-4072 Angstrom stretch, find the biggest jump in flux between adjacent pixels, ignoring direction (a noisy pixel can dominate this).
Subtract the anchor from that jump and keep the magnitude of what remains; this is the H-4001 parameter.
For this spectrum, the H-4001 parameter 2.6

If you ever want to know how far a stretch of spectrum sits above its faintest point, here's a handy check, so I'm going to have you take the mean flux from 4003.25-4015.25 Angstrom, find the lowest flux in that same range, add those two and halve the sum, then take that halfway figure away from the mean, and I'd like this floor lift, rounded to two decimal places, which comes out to 0.01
